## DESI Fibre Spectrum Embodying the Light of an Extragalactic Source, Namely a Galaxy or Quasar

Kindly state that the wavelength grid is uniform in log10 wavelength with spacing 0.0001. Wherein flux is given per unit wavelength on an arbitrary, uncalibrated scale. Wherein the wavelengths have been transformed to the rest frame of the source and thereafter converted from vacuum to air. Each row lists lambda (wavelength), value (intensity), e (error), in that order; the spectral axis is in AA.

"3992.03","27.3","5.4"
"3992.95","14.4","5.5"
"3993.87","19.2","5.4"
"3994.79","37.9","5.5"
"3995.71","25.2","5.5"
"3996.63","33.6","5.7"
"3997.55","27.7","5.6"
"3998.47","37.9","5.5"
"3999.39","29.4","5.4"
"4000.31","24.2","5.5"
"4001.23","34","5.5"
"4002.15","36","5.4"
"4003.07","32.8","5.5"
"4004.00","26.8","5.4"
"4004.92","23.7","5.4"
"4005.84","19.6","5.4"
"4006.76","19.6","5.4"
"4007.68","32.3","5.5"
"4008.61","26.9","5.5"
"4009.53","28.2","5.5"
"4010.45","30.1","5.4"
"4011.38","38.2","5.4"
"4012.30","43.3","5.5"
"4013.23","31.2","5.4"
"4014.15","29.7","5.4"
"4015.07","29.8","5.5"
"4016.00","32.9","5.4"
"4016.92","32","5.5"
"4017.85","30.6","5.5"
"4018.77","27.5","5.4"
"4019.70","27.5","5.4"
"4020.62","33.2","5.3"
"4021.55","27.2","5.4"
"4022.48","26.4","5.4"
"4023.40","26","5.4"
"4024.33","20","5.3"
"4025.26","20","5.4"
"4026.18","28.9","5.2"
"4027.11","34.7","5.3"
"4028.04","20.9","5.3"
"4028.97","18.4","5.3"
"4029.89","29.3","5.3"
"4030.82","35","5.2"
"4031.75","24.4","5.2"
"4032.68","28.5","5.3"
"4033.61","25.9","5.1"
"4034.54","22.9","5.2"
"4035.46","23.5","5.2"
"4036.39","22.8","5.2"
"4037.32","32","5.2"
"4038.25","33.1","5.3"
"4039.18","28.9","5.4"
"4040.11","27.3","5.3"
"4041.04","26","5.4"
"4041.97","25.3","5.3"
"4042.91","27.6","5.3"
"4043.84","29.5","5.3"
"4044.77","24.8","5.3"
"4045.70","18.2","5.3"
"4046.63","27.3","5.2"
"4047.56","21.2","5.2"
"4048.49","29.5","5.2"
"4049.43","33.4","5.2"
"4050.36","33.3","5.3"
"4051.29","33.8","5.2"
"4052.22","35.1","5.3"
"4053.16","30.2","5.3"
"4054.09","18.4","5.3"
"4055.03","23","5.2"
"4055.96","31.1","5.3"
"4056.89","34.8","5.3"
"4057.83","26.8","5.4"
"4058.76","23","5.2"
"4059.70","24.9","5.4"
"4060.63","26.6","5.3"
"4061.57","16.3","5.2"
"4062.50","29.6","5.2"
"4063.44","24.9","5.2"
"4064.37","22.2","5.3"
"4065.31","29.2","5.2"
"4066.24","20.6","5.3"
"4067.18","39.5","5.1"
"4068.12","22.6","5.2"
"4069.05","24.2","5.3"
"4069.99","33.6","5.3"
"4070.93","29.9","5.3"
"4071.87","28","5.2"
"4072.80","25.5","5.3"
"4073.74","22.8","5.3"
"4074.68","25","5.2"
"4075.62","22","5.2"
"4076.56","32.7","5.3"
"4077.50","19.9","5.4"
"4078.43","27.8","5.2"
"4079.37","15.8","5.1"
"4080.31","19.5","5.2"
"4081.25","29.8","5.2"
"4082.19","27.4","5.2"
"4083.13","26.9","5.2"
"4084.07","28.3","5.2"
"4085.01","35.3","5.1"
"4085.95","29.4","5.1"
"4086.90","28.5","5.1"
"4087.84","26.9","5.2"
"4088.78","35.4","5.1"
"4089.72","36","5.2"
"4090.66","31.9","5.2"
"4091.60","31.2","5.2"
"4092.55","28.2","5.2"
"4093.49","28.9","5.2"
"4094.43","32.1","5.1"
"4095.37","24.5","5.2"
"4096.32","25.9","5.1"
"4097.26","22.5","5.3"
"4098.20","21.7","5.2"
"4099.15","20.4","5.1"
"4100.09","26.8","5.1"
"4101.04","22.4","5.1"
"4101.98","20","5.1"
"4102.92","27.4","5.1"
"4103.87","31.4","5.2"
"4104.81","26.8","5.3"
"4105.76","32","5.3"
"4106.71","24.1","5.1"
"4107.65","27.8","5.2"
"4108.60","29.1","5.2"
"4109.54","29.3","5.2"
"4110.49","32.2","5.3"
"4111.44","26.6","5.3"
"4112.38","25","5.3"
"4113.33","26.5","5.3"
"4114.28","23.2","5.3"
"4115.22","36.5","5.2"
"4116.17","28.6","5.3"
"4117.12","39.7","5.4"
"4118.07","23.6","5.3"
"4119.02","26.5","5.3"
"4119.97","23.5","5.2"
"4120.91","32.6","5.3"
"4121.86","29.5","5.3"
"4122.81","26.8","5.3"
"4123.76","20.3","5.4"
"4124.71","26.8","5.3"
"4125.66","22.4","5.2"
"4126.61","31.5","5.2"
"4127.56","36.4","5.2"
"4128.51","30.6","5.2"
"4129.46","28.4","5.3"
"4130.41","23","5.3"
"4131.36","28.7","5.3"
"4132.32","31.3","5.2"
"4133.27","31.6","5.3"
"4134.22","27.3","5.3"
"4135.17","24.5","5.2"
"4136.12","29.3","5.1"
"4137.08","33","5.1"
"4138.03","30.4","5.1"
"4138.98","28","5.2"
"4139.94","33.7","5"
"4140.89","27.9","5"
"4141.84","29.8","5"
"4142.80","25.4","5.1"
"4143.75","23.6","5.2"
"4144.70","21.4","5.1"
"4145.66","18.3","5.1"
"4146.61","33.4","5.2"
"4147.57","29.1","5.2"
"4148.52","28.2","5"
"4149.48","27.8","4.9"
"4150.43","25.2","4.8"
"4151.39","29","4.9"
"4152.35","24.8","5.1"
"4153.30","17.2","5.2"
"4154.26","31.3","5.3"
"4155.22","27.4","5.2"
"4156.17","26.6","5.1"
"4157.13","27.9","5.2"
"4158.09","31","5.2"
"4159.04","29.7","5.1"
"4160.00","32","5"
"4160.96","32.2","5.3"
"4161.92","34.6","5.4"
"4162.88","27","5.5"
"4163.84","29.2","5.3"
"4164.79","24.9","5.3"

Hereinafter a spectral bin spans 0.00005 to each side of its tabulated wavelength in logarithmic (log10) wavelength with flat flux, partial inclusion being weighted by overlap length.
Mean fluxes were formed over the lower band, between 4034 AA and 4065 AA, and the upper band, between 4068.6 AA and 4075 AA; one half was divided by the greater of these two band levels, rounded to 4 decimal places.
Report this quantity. 0.0185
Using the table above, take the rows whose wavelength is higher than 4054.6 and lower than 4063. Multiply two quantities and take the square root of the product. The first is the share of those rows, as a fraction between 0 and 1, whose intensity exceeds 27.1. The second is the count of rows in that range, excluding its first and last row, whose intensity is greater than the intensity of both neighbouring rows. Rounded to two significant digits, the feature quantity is 0.82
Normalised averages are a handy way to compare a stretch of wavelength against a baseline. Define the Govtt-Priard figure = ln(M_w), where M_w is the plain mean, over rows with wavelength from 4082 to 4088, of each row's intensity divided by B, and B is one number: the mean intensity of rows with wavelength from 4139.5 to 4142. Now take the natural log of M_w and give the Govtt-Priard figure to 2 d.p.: -0.05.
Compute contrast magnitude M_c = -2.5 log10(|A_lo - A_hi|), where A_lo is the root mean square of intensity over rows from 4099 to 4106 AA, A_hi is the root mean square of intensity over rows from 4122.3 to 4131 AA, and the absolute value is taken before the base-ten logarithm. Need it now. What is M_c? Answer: -0.4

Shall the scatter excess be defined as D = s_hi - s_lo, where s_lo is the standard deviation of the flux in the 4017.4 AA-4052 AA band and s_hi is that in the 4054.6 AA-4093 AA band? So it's 0.7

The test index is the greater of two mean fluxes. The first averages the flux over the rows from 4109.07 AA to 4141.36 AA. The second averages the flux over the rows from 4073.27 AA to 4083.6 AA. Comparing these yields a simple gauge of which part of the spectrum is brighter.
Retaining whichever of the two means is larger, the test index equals 28.7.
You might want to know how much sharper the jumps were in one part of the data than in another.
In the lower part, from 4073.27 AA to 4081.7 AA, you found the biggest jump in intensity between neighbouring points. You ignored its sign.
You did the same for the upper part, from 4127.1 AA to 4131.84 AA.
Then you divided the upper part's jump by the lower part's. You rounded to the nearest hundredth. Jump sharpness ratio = 0.45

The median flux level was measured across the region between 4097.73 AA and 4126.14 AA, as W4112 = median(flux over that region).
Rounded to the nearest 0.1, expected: 26.8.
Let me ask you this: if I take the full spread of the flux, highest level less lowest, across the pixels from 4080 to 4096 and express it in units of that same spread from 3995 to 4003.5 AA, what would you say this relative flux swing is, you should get 1.20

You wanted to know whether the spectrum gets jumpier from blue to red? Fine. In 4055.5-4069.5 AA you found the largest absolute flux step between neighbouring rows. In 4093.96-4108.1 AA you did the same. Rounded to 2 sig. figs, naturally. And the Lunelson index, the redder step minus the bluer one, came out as -11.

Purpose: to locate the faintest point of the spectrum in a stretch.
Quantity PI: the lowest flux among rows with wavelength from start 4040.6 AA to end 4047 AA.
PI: 18.2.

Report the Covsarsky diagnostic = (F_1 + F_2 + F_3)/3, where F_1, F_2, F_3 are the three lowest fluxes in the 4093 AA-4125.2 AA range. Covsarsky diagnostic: 20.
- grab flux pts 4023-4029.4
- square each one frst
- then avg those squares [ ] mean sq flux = 613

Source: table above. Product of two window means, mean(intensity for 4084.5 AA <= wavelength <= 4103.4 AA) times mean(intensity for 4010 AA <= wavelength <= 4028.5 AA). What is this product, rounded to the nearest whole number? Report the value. 819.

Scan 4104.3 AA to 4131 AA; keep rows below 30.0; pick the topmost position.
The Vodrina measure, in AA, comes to 4130.41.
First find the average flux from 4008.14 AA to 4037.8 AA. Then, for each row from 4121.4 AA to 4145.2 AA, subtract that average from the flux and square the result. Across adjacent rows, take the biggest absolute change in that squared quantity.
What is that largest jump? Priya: 63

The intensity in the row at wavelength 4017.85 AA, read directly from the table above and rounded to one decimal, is 30.6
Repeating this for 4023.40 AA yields 26.0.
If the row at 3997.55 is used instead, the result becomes 27.7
